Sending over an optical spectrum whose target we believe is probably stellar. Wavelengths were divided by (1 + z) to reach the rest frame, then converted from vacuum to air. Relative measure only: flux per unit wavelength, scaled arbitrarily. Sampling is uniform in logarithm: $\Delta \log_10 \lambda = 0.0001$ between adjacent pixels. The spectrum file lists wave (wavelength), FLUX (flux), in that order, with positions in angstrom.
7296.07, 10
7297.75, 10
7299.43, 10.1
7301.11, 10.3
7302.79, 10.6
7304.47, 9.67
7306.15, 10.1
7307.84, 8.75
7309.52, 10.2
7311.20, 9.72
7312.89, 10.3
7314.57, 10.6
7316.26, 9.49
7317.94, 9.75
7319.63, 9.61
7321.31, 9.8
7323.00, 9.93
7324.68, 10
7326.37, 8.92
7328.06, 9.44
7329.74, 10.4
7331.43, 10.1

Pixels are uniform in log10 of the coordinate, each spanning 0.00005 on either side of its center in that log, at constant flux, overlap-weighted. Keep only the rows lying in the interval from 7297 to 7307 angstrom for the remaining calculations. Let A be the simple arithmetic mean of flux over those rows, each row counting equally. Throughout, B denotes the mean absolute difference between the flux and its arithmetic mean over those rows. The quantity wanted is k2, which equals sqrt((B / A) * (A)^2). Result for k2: 1.47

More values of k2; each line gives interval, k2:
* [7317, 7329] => 1.61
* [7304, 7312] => 1.92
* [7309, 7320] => 1.88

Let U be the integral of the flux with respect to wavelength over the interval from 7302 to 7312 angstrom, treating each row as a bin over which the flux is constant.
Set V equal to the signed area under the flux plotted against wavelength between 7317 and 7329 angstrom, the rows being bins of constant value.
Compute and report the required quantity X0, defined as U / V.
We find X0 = 0.8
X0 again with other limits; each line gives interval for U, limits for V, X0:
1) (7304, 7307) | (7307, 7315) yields 0.4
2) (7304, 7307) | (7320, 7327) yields 0.4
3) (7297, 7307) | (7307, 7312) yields 2.1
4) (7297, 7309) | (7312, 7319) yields 1.7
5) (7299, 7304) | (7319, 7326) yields 0.8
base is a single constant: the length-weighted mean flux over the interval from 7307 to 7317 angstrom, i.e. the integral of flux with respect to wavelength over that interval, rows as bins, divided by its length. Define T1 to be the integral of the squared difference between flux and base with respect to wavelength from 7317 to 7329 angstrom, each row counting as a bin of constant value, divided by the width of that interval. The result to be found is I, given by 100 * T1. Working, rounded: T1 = 0.16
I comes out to 16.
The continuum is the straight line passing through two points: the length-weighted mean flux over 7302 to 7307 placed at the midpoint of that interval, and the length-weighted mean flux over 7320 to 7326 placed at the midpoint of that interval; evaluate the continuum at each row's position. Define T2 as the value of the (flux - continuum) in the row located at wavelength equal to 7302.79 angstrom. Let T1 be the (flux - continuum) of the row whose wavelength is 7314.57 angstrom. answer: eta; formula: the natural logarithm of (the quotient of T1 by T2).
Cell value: 0.3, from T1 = 0.6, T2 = 0.46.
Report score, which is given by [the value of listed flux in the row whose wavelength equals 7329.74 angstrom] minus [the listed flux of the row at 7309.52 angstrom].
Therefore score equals 0.20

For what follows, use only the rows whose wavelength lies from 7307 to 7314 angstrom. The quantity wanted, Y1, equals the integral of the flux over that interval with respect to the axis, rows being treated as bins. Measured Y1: 68.5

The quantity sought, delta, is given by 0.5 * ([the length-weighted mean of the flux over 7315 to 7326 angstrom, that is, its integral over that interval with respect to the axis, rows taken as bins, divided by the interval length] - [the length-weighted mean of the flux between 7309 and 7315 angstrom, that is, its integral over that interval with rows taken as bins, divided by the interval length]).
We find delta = -0.21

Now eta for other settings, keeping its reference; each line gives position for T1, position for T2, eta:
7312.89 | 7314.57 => -0.7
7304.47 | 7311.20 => 0.4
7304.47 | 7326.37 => -0.6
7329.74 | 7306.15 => 3.8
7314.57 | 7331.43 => 0.4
